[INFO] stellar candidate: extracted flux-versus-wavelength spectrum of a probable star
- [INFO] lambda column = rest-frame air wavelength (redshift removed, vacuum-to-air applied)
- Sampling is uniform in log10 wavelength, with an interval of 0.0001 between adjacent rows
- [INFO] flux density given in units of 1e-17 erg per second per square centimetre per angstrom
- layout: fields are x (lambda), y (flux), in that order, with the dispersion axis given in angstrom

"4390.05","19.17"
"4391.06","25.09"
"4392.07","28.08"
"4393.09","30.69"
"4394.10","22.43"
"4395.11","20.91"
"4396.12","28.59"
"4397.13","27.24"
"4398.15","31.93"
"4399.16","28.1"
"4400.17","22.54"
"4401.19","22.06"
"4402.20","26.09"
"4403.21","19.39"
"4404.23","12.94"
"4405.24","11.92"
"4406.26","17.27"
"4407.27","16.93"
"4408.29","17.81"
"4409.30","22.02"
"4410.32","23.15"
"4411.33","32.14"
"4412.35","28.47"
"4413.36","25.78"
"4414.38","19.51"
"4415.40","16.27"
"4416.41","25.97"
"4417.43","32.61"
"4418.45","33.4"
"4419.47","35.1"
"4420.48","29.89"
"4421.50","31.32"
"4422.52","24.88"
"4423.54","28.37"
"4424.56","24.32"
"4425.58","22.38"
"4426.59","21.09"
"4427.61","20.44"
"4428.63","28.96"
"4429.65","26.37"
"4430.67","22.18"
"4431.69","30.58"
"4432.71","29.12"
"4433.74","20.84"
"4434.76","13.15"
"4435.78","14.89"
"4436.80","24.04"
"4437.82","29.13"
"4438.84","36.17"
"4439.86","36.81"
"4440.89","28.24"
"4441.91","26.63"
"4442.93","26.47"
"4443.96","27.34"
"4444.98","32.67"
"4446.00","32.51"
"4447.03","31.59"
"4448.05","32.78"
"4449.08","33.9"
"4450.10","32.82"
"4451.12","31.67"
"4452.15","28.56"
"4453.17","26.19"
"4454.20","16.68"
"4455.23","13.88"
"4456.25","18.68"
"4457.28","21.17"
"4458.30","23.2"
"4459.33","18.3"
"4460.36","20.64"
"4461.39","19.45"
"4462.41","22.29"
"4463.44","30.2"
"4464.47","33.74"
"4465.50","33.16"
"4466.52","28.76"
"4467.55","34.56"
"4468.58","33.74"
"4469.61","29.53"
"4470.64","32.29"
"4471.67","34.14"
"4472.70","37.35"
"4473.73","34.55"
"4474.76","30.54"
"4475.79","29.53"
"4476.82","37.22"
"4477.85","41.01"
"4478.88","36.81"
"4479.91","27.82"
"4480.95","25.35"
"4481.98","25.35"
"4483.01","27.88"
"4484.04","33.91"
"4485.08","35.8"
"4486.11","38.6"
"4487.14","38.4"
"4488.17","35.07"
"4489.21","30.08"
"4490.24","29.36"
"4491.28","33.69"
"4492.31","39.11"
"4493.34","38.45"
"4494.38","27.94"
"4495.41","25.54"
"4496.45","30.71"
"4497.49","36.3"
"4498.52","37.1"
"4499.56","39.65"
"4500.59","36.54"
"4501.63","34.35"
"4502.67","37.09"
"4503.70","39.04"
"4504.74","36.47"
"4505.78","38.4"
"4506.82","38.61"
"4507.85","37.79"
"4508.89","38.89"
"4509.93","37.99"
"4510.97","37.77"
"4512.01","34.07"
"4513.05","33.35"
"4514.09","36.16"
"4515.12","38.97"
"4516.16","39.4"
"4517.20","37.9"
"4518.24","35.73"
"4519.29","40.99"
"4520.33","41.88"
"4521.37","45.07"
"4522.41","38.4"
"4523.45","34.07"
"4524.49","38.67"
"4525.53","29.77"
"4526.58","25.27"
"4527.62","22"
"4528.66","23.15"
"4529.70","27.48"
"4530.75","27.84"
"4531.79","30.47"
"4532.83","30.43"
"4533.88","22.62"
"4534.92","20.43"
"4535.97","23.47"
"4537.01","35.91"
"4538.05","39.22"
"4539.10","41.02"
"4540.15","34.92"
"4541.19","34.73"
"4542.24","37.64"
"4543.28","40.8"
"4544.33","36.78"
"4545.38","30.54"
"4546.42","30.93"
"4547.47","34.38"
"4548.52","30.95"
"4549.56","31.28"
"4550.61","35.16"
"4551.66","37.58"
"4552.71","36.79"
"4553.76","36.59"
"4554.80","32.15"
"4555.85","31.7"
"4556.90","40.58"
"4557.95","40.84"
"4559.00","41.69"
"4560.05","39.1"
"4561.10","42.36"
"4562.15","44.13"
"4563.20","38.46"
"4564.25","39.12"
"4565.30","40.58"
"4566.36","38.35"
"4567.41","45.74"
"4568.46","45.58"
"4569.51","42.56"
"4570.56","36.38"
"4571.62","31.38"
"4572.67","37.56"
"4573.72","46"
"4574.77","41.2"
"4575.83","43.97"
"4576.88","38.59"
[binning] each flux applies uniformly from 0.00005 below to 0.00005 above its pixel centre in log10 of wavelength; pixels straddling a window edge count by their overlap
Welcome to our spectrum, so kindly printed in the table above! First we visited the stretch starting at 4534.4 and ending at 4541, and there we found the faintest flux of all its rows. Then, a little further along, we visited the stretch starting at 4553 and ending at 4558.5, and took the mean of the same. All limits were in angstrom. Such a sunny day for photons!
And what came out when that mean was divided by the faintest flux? 1.78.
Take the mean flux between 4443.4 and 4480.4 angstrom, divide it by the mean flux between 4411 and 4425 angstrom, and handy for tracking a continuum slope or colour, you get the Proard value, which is 1.05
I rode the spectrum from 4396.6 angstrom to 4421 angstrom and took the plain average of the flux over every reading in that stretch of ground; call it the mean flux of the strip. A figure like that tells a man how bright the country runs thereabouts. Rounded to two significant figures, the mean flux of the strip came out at 24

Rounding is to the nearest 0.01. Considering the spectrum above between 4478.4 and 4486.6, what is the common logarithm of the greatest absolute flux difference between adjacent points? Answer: 0.95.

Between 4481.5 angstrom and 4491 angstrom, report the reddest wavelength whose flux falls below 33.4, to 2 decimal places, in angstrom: 4490.24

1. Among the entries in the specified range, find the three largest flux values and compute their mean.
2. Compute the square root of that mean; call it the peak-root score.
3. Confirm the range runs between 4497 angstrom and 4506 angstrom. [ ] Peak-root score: 6.25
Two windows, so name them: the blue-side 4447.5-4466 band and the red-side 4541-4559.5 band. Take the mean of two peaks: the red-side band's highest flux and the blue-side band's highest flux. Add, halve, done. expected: 37.8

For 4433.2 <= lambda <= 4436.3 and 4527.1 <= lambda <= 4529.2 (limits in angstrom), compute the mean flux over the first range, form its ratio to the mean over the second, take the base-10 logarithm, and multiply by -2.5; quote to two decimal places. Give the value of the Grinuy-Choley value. 0.35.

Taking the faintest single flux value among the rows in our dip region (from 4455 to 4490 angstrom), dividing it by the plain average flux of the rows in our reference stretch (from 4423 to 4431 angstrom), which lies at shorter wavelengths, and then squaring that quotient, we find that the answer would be 0.33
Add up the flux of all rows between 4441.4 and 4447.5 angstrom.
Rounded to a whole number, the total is 177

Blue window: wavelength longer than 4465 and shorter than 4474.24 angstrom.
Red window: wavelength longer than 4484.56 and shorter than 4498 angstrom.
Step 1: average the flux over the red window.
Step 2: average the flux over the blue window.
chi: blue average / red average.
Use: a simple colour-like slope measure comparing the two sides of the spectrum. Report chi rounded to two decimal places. 0.98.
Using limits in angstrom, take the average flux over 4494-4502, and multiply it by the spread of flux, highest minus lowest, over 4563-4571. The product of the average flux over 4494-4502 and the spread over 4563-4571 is 314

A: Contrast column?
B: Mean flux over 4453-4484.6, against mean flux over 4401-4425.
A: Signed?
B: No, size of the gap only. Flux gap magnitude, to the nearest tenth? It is 4.3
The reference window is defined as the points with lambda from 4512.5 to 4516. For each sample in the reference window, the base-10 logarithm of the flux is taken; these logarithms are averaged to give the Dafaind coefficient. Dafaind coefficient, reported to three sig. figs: 1.56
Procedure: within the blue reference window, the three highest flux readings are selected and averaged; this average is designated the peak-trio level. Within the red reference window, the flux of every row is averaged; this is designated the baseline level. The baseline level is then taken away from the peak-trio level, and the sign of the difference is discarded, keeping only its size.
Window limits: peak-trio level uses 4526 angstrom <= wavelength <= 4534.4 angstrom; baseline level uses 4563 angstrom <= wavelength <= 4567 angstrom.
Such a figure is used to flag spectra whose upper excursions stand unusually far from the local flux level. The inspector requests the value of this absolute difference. 10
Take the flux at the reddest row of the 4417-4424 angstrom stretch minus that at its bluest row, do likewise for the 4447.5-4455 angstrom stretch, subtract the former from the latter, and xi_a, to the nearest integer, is -12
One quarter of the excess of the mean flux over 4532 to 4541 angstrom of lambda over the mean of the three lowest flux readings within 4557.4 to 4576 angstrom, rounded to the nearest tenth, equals -1.0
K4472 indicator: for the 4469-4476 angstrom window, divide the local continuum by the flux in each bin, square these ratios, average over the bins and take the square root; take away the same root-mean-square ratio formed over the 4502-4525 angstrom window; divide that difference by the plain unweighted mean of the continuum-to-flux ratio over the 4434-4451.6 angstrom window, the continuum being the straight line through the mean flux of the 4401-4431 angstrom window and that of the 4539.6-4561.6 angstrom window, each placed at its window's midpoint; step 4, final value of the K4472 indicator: 0.036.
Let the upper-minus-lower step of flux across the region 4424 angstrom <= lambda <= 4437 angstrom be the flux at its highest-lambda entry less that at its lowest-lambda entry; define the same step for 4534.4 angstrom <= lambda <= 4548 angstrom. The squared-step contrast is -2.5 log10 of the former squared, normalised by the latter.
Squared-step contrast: 5.6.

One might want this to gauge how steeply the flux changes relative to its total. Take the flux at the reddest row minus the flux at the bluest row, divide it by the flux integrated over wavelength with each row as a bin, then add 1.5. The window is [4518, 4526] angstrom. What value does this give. 1.48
